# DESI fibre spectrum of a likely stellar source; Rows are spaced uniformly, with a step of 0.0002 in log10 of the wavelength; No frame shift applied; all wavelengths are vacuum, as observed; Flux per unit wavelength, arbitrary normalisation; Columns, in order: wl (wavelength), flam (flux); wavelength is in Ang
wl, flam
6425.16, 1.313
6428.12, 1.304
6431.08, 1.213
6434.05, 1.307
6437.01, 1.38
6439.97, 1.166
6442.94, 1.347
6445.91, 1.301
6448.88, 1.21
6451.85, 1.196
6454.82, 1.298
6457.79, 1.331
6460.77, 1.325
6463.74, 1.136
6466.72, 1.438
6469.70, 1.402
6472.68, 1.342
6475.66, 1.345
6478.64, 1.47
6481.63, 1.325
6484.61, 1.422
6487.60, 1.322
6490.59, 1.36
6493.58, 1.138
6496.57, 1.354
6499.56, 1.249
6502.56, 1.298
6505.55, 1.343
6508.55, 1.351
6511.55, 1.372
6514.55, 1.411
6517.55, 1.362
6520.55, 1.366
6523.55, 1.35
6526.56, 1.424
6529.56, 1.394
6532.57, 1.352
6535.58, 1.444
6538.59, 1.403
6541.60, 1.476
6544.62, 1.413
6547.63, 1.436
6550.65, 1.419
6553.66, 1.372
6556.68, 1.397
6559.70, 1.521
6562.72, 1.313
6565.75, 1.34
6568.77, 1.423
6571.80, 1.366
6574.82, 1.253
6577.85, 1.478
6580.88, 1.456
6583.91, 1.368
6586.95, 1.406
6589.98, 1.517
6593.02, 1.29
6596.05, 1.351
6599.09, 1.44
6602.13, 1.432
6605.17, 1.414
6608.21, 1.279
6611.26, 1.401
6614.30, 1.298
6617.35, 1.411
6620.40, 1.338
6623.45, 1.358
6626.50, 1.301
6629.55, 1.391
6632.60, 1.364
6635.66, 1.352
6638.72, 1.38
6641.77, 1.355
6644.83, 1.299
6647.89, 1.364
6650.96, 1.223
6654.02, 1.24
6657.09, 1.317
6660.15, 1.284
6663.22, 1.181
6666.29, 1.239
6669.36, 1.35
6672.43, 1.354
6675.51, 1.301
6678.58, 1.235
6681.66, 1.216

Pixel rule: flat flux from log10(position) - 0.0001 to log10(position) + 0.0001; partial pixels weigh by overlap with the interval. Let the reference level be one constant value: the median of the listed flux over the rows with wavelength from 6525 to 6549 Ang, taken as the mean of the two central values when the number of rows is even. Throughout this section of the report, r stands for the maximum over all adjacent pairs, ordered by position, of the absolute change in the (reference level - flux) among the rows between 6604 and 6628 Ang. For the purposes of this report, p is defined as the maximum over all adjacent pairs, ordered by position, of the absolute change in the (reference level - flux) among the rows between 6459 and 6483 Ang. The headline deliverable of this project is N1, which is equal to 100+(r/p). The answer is 100.4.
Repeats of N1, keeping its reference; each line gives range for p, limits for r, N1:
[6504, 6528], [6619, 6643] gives 101.2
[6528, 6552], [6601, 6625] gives 101.5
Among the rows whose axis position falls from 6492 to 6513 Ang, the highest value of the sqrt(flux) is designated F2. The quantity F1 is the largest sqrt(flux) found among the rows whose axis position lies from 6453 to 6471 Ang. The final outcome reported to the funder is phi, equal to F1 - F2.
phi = 0.028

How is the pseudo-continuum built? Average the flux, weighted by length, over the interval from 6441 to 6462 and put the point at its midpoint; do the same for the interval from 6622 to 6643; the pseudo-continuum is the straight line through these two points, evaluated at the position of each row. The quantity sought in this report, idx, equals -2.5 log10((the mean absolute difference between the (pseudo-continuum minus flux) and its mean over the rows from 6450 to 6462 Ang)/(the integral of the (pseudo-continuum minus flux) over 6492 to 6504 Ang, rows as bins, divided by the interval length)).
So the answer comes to -0.1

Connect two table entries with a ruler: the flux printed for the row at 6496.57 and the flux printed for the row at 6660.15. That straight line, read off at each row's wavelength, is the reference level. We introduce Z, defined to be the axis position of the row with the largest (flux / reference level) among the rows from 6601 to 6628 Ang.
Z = 6602.13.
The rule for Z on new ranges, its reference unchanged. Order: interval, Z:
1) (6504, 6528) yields 6526.56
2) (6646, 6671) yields 6647.89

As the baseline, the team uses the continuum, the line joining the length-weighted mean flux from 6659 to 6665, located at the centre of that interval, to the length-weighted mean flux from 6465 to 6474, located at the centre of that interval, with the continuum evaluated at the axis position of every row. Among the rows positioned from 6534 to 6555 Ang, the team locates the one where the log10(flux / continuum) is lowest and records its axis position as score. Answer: 6553.66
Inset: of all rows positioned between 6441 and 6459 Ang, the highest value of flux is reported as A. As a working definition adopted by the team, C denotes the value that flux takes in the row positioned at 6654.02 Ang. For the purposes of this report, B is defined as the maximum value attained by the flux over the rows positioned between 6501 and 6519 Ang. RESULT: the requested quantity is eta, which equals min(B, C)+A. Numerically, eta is 2.59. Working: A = 1.347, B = 1.411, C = 1.24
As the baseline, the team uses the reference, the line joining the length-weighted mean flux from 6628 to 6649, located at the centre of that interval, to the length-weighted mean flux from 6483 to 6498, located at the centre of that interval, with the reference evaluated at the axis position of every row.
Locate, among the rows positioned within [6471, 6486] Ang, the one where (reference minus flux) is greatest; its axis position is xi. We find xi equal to 6481.63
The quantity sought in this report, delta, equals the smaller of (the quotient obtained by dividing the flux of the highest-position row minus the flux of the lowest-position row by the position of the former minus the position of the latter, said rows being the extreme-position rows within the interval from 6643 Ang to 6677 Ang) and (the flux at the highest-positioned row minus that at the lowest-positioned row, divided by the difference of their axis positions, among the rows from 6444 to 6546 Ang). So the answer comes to 0.0001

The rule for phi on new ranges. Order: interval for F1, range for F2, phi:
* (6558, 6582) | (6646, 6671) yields 0.065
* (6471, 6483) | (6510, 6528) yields 0.019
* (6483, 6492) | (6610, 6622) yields 0.005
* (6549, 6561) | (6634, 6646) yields 0.059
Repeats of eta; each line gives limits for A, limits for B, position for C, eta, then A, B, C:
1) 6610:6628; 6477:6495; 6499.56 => 2.66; 1.411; 1.47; 1.249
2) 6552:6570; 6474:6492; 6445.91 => 2.82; 1.521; 1.47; 1.301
